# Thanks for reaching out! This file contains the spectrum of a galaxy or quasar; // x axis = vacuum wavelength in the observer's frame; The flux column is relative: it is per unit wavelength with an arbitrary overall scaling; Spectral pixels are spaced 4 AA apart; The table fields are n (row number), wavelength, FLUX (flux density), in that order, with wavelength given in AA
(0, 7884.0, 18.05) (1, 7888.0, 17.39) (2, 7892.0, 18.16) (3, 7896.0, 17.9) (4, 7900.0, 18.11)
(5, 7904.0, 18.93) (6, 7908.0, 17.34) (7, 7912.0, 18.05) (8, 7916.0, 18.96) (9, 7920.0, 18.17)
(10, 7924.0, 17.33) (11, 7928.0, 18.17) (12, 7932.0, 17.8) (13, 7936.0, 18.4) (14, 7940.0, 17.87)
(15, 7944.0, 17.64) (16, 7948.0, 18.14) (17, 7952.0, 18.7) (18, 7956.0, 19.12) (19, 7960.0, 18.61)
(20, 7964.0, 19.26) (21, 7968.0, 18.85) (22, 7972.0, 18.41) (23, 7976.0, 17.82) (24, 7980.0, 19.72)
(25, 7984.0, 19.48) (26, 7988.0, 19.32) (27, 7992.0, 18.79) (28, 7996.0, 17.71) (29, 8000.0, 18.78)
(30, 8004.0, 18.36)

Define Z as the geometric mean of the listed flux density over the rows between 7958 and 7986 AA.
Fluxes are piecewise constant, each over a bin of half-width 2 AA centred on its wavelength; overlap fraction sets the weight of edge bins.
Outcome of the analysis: 18.9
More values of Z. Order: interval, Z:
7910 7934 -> 18.1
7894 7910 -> 18.1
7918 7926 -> 17.7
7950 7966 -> 18.9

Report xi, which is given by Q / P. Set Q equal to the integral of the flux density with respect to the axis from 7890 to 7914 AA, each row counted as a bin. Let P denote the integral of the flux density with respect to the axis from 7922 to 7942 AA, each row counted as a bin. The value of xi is 1.2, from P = 358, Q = 434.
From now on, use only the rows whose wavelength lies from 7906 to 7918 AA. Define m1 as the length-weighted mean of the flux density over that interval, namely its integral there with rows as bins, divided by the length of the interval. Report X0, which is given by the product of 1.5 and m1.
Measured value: 27.2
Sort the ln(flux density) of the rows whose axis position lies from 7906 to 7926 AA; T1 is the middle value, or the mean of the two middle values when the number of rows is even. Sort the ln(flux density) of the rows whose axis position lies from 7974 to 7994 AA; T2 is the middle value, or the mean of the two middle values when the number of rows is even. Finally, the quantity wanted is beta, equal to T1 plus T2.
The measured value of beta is 5.85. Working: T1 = 2.89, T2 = 2.96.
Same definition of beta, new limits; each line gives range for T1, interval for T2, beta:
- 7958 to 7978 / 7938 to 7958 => 5.82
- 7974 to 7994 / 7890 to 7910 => 5.86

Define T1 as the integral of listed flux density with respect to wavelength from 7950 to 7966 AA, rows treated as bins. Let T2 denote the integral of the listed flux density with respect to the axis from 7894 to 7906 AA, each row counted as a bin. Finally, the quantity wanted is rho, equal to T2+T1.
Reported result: 523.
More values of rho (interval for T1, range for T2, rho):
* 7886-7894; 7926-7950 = 574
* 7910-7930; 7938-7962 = 803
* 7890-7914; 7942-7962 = 803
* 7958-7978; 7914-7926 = 590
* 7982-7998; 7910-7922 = 522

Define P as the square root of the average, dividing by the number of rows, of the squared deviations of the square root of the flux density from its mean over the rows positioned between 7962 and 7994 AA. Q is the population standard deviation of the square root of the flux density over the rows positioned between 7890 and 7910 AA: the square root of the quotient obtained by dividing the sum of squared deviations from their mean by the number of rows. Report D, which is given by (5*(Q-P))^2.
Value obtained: 0.001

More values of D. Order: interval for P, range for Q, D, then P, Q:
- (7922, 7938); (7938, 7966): 0.009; 0.048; 0.066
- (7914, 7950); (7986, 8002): 0.006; 0.052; 0.068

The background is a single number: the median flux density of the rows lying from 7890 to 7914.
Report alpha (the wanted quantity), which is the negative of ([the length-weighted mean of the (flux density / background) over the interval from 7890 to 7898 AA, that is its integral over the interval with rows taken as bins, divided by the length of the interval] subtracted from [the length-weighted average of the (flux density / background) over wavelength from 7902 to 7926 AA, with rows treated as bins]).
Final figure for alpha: -0.01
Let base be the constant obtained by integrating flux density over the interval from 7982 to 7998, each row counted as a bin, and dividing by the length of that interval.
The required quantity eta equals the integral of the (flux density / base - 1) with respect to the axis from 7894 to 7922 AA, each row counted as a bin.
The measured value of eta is -0.9 AA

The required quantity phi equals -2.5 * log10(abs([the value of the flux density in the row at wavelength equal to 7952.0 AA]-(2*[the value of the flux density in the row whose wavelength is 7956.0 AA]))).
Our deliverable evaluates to -3.23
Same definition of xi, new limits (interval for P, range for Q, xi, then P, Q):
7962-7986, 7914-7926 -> 0.5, 454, 218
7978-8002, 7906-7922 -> 0.6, 455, 290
